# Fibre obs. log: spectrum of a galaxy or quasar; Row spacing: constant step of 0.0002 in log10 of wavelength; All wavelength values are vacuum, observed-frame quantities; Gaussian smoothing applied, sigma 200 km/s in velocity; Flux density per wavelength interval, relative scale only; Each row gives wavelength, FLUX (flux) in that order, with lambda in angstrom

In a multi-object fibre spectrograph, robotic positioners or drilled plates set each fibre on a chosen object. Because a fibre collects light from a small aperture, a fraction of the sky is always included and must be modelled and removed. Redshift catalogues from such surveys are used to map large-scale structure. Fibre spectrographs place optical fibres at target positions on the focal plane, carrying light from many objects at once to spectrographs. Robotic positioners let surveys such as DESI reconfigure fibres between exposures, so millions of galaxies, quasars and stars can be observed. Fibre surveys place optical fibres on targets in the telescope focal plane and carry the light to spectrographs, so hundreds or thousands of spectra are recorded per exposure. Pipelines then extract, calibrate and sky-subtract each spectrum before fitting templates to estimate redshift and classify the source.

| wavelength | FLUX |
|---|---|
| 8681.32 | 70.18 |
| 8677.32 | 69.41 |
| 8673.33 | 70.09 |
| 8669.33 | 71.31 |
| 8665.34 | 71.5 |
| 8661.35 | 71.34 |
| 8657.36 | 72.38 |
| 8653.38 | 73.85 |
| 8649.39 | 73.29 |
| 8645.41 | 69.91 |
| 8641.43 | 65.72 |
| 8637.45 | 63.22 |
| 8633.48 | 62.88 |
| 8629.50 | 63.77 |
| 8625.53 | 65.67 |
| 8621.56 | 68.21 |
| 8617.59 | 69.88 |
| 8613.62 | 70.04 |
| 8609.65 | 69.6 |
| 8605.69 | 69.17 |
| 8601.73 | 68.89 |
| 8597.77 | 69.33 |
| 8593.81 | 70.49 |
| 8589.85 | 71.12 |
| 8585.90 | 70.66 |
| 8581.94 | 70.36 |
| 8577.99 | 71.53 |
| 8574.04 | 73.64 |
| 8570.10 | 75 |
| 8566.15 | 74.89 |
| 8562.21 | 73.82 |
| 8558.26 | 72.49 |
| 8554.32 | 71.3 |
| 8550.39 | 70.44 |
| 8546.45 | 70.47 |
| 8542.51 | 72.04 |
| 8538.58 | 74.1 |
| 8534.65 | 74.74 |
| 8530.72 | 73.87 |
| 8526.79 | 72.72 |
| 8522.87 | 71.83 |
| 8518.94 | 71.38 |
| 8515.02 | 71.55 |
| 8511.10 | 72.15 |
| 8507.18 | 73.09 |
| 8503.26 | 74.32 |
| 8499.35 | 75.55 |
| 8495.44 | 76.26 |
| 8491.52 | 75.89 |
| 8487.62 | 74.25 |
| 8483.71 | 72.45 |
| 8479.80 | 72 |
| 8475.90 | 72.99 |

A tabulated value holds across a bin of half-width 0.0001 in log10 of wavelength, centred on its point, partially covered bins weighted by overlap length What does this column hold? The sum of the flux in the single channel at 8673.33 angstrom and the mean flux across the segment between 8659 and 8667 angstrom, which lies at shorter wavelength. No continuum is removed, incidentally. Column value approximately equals 142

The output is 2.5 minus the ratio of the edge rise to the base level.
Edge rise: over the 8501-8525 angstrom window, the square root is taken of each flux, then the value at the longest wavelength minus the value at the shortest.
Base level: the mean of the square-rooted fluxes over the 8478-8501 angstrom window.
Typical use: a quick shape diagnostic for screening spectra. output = 2.52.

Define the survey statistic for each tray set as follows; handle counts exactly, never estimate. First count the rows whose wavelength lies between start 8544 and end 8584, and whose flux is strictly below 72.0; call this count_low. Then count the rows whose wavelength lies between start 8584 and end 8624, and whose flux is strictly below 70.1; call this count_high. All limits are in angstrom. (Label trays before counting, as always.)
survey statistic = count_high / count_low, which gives 1.40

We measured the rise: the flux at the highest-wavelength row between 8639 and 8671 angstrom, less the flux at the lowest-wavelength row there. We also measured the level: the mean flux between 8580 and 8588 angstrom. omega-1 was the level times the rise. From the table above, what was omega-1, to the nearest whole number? 394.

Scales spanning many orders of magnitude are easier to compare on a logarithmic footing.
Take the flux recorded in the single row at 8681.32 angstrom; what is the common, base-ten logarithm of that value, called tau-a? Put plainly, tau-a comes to 1.85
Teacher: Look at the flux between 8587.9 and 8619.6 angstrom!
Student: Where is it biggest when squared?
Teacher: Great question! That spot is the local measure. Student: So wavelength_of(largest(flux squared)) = 8589.85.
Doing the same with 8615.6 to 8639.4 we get 8617.59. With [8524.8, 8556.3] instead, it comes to 8534.65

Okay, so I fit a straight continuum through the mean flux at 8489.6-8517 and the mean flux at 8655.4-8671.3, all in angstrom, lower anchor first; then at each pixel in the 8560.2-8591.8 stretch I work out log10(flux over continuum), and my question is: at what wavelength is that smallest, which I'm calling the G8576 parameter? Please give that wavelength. 8581.94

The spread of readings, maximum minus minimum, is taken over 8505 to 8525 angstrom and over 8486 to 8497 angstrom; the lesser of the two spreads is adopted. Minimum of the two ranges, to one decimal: 1.7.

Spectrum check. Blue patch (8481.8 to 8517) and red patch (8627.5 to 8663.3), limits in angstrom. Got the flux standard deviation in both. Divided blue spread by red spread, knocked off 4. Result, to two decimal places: -3.62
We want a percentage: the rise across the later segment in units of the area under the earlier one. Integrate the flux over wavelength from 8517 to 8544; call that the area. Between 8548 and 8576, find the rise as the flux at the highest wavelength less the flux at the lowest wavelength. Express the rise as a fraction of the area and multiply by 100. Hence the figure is 0.16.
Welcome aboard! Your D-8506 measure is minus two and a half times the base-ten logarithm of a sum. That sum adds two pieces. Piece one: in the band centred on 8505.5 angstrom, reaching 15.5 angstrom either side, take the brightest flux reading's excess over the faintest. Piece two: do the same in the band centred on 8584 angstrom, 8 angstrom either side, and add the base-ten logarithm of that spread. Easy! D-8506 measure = -1.74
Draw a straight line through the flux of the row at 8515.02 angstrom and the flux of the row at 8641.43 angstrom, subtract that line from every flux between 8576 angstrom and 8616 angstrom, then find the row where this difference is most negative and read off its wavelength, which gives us 8601.73 angstrom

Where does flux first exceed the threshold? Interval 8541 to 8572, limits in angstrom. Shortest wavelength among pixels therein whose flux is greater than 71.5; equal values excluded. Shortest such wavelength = 8542.51 angstrom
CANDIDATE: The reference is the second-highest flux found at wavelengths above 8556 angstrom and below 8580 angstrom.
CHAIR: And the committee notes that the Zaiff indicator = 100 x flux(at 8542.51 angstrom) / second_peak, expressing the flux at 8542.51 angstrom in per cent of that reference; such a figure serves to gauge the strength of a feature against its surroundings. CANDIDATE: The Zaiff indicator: 96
